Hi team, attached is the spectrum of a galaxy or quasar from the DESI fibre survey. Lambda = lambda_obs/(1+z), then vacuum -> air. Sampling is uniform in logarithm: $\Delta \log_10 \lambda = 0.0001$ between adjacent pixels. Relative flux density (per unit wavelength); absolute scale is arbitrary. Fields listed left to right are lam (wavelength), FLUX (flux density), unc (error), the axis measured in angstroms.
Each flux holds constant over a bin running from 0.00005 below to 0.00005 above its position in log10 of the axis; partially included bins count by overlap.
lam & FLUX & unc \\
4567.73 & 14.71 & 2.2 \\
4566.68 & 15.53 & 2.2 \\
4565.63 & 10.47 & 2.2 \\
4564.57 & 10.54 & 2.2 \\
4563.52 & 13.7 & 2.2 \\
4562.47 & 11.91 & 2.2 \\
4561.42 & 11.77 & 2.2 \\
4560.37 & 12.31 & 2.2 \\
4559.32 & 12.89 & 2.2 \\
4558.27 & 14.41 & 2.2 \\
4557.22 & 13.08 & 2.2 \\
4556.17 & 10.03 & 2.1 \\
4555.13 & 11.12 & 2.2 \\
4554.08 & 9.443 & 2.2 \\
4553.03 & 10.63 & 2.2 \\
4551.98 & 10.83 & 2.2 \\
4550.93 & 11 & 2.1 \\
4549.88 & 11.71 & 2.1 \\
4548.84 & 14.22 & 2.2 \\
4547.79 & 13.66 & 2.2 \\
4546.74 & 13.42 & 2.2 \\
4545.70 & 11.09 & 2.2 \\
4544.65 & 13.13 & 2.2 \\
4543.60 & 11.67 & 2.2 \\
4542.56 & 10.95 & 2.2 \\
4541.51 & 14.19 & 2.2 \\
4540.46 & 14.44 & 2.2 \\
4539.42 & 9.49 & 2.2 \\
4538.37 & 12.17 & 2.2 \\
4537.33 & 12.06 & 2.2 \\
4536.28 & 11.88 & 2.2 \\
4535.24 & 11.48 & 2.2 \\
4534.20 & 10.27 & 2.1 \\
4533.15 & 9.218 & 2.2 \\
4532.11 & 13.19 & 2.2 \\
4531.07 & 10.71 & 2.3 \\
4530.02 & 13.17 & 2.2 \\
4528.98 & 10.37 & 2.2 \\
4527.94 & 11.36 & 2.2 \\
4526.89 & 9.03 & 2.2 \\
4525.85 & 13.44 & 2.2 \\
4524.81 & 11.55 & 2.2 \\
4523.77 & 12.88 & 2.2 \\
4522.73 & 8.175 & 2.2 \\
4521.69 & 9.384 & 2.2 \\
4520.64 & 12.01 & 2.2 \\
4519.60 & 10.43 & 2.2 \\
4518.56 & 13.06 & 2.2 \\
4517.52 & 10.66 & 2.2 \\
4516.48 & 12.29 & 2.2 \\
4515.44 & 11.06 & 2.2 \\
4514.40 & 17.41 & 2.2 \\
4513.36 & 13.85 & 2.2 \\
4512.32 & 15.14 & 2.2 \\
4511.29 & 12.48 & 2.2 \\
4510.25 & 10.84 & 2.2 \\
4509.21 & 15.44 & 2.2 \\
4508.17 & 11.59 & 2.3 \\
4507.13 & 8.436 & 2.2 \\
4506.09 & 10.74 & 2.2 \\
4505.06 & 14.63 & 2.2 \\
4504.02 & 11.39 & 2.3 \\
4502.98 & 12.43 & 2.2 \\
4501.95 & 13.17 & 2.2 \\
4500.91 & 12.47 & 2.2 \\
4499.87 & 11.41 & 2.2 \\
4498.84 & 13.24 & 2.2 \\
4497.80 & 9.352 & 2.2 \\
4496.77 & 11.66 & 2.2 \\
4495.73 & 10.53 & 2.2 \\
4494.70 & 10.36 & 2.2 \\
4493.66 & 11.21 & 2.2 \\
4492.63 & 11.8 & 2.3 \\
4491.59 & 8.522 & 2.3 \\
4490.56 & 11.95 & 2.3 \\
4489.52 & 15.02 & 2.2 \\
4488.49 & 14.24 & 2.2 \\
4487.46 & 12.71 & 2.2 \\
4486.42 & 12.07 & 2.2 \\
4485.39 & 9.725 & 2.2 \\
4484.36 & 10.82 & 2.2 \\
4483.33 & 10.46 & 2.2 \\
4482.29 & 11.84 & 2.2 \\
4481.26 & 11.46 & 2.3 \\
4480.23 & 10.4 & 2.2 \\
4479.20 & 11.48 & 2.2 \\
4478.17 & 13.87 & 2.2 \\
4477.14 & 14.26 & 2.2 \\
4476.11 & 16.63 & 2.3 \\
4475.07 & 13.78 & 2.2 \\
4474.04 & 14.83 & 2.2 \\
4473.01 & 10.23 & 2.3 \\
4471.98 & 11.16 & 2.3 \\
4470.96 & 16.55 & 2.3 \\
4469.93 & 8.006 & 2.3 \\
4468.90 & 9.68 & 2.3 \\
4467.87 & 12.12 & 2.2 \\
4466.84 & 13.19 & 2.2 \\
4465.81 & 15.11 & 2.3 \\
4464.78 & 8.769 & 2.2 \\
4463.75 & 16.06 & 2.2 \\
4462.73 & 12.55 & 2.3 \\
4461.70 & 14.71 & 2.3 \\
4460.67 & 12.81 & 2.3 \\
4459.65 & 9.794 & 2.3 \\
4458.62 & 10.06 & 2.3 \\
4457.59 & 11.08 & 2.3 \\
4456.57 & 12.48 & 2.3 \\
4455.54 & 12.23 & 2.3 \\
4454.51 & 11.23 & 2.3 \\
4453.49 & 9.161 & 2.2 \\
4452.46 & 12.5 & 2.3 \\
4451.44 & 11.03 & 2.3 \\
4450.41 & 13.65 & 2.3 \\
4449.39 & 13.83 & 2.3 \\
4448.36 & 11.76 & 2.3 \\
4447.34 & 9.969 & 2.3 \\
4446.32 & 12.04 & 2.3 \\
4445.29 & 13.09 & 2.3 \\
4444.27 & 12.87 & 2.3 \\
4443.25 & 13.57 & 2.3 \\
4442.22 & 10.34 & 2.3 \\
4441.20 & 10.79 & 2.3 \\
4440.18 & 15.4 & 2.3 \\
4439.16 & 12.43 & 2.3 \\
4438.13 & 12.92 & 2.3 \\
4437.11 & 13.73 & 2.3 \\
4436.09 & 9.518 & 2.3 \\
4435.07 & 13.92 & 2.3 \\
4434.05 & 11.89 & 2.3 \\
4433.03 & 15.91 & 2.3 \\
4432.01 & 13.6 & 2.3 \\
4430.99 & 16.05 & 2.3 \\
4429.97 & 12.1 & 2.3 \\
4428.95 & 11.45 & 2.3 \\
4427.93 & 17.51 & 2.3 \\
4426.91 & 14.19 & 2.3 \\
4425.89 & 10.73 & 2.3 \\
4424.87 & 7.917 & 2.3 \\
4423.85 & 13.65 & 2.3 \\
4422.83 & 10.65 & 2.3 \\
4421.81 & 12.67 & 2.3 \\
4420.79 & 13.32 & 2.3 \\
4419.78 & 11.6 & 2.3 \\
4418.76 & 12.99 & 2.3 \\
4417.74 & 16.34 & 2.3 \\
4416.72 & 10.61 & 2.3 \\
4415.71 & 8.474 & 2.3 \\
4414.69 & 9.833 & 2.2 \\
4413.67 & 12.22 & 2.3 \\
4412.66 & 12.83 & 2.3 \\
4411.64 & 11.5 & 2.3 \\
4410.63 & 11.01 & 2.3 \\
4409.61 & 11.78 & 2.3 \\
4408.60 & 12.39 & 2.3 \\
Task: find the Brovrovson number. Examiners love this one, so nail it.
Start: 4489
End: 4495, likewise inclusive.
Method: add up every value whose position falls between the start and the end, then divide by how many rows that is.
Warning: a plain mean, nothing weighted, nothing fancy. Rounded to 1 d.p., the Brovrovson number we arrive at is 11.5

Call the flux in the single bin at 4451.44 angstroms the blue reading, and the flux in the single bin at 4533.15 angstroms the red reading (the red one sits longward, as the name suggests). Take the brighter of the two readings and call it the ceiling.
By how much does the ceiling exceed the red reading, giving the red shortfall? 1.8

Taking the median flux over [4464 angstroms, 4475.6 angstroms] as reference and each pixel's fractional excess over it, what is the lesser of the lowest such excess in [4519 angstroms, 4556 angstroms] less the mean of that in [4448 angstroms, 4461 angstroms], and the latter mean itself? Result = -0.29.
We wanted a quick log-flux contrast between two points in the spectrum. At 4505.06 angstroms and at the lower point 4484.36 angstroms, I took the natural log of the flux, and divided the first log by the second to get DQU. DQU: 1.13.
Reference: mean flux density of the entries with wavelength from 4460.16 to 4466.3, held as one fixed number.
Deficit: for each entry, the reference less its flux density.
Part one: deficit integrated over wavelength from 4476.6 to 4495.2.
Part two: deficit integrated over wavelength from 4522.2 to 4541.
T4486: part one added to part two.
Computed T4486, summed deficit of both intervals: 65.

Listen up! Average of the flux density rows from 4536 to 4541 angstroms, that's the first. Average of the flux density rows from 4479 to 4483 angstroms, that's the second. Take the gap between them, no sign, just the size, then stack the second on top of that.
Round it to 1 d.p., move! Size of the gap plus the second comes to 12.0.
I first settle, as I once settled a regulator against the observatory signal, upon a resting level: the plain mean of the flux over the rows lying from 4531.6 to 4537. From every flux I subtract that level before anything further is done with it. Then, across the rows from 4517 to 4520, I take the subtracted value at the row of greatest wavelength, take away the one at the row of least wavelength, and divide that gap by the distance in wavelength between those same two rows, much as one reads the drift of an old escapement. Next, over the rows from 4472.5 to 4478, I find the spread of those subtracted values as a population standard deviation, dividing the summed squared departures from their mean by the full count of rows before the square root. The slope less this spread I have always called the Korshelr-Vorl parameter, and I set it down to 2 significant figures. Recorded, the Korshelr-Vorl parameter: -2.2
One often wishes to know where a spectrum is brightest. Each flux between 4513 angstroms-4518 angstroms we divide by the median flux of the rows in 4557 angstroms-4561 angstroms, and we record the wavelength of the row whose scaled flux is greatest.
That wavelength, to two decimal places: 4514.40 angstroms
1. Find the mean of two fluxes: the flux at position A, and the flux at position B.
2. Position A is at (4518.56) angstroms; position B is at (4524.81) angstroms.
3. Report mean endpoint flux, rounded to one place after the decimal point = 12.3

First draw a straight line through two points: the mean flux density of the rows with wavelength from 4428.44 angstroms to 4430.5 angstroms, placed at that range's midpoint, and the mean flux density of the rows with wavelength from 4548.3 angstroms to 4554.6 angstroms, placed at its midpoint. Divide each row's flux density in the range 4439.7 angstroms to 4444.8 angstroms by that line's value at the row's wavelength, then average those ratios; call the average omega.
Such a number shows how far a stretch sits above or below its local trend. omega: 1.07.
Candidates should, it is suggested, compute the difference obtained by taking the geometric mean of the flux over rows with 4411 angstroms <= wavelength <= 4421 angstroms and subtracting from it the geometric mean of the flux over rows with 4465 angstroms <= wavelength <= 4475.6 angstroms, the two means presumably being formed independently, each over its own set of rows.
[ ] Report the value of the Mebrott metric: -0.39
